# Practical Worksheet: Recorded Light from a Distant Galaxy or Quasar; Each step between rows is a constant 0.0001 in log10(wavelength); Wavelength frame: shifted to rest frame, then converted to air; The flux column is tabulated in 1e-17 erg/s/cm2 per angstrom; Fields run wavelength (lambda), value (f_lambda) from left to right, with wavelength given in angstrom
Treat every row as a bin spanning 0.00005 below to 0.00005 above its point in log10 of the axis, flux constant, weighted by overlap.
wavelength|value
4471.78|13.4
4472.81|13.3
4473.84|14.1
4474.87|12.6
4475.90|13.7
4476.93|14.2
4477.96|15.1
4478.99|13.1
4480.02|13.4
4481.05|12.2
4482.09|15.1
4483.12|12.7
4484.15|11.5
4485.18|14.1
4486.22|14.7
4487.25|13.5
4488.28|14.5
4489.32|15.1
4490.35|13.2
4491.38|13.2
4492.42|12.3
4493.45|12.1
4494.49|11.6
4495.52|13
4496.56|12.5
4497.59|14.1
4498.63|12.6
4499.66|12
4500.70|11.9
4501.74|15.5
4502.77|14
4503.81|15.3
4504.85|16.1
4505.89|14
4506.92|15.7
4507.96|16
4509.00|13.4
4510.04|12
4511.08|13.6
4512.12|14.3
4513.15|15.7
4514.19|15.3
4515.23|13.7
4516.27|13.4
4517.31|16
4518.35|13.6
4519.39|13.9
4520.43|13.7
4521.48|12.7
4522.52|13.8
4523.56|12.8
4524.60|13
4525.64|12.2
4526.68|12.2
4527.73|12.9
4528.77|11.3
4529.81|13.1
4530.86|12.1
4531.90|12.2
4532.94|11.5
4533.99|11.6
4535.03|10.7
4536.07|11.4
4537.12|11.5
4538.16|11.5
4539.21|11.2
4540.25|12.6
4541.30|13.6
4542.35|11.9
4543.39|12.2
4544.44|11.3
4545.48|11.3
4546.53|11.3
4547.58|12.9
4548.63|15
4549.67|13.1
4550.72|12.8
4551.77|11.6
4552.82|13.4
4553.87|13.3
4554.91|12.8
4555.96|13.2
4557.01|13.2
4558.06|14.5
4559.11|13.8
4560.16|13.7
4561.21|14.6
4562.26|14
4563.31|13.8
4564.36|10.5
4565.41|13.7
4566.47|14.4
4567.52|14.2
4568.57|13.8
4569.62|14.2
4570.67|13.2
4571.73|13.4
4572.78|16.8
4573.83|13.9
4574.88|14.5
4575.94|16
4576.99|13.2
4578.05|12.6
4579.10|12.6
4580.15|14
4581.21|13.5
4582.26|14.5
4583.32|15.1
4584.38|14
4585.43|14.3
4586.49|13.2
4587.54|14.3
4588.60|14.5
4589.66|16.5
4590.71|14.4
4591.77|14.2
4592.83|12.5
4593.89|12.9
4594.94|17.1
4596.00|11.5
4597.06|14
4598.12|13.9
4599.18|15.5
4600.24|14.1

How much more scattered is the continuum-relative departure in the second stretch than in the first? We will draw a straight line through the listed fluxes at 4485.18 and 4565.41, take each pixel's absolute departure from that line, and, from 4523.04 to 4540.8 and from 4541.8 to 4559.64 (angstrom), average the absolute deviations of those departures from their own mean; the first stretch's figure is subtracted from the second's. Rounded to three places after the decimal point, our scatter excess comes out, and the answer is 0.098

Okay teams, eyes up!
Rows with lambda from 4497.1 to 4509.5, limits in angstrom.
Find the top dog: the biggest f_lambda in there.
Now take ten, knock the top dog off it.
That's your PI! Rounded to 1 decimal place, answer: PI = -6.1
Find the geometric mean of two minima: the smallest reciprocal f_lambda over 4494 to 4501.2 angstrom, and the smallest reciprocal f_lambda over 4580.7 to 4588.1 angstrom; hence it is 0.0685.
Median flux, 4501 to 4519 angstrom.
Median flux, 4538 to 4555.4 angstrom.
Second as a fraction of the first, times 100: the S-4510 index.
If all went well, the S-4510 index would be 88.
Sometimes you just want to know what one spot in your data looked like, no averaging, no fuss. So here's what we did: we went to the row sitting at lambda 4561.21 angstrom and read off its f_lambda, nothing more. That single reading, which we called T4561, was 14.6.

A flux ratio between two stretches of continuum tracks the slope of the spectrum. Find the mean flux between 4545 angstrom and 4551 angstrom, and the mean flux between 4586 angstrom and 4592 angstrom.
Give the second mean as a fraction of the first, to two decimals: 1.14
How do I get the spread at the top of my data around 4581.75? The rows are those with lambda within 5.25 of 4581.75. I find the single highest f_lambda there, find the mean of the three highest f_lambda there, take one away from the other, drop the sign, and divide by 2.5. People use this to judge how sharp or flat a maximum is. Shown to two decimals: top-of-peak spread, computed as 0.19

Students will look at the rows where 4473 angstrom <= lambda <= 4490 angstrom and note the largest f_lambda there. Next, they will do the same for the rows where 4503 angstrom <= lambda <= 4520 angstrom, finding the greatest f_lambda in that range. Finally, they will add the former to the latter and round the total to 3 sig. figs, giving 31.2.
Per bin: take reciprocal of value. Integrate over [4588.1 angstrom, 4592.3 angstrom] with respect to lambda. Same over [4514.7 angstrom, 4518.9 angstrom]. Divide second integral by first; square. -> 1.1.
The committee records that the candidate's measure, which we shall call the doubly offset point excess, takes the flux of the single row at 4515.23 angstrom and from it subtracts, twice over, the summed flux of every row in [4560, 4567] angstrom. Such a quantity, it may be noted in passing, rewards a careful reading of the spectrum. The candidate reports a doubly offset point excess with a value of -176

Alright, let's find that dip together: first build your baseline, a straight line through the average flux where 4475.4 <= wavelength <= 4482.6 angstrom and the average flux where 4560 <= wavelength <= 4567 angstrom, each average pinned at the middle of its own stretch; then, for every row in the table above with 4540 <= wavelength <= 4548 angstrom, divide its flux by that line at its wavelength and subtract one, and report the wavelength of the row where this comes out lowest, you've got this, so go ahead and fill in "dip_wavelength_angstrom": 4544.44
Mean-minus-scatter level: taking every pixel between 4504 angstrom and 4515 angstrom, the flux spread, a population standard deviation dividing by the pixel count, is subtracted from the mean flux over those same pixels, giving 13.3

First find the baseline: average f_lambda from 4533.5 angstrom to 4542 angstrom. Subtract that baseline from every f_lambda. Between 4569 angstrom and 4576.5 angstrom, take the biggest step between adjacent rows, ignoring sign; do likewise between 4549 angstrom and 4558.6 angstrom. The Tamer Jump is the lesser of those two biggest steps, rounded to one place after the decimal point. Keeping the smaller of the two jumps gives 1.8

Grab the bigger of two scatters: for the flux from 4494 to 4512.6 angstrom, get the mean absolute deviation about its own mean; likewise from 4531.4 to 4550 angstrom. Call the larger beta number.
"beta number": 1.24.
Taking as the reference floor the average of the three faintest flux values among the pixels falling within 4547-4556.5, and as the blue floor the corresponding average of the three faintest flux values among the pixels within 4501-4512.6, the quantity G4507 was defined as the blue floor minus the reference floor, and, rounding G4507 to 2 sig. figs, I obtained 0.60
